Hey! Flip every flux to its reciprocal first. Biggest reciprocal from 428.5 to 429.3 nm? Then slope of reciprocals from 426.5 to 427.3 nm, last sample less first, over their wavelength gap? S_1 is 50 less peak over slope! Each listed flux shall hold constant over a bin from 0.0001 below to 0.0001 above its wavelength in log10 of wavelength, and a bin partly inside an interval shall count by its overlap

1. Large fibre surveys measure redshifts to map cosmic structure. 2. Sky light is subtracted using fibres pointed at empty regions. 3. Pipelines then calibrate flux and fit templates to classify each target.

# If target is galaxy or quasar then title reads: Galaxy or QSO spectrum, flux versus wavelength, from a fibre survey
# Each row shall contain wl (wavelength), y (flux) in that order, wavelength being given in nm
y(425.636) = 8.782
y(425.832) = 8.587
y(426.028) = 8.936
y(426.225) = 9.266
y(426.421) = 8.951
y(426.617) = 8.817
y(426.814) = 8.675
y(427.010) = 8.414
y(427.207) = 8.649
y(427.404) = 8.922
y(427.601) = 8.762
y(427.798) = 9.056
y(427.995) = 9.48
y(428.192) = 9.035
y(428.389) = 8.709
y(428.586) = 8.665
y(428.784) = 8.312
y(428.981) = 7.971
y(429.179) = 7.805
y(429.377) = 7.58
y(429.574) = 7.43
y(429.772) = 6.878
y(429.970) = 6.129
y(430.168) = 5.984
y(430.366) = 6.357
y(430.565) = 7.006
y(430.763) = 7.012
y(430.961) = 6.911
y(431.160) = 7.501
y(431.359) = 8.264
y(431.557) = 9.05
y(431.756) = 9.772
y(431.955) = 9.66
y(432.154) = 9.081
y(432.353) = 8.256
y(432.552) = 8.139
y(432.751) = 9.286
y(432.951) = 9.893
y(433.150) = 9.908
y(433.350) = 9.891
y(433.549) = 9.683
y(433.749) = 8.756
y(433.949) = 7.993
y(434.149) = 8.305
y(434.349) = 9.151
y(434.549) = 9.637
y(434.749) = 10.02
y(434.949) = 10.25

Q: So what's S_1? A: 16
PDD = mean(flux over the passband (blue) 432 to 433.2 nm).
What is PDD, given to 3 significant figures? 9.09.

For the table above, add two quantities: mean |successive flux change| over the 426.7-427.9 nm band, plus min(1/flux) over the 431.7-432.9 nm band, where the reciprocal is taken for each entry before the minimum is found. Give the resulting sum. 0.35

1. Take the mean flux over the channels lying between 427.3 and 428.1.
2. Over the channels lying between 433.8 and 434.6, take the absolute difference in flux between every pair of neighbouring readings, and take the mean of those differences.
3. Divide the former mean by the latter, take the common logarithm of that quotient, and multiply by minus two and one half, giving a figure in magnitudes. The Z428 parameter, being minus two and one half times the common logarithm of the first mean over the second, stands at -3.0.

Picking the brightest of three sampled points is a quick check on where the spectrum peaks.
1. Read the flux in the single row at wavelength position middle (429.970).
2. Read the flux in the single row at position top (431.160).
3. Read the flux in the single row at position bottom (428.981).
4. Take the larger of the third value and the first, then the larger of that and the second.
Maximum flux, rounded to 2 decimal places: 7.97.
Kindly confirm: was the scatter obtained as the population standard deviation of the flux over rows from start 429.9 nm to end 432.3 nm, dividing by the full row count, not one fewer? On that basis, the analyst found 1.3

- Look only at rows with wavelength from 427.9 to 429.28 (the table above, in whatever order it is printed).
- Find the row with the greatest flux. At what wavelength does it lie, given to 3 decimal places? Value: 427.995 nm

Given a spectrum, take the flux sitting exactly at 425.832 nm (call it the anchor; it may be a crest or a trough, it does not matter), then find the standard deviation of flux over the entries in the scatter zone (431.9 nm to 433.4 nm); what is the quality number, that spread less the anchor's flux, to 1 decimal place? -7.9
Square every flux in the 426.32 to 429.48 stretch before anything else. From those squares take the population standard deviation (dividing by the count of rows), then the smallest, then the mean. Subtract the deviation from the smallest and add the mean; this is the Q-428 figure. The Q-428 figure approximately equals 124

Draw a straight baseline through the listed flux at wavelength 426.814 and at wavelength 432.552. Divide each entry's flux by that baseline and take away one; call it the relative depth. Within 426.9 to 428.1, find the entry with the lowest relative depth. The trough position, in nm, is 427.010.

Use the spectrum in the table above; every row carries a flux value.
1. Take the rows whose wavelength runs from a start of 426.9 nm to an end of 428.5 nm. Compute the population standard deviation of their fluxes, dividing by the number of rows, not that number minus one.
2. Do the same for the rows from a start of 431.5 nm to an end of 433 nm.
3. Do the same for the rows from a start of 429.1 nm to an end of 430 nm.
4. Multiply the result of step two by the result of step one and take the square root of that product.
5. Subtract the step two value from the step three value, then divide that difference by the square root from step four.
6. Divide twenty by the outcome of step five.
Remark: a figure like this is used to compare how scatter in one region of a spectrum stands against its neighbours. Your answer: -524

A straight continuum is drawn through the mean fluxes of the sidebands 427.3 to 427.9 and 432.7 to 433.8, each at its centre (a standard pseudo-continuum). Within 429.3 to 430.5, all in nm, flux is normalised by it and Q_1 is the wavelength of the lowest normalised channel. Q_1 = 430.168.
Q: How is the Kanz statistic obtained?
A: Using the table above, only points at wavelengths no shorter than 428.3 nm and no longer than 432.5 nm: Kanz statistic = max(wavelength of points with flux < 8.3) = 432.353 nm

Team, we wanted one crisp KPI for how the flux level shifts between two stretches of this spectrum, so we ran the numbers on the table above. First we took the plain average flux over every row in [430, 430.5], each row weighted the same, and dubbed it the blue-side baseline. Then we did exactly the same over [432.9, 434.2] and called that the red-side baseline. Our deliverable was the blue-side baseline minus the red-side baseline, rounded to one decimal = -3.0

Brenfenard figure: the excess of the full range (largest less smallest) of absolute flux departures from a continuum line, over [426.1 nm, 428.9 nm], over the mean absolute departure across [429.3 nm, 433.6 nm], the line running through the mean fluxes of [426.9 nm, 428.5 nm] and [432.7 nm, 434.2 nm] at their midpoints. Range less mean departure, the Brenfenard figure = -0.7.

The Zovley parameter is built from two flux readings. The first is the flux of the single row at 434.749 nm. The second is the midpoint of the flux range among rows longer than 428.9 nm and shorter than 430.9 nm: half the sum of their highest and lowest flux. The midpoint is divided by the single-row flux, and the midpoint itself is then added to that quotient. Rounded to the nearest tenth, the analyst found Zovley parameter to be 7.7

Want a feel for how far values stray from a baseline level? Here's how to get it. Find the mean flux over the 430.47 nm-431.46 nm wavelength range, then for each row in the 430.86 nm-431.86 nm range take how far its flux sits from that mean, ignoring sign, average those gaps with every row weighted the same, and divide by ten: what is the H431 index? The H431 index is 0.113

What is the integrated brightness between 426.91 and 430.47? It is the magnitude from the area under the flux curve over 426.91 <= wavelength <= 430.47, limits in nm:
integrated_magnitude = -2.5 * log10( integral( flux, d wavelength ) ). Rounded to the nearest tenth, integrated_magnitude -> -3.6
